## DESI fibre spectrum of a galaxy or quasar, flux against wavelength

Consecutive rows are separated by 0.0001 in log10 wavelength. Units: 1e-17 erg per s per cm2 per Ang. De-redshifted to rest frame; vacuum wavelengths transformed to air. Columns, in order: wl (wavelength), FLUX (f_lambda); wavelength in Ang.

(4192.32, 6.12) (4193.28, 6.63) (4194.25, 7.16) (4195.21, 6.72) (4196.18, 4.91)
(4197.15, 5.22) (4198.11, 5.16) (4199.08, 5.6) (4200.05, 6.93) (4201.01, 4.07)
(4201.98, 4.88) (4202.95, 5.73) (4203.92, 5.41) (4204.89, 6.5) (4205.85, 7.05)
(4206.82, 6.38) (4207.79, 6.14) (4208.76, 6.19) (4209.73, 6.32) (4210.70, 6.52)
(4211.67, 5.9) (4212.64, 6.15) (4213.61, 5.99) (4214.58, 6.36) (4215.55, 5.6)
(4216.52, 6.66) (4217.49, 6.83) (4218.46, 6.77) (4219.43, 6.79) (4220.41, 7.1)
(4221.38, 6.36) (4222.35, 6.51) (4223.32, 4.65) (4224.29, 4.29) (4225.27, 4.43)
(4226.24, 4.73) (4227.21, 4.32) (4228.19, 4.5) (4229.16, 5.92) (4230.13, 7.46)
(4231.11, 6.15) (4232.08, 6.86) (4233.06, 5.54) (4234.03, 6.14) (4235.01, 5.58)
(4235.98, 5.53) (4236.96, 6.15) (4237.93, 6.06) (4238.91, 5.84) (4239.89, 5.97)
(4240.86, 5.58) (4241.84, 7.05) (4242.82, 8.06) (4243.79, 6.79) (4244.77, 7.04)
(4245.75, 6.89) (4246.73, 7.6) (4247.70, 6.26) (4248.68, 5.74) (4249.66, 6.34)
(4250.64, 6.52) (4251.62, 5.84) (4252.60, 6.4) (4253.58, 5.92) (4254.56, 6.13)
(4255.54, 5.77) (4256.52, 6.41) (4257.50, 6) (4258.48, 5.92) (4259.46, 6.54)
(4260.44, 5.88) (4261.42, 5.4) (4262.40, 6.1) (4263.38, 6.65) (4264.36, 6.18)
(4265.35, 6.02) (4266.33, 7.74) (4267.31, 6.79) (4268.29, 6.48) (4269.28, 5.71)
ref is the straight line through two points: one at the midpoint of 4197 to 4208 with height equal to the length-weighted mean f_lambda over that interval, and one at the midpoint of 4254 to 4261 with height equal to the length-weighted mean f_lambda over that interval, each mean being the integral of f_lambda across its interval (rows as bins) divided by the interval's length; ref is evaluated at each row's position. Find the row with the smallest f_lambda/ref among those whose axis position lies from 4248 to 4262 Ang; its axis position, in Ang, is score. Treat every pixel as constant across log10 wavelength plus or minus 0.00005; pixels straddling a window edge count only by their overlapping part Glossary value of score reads 4261.42 Ang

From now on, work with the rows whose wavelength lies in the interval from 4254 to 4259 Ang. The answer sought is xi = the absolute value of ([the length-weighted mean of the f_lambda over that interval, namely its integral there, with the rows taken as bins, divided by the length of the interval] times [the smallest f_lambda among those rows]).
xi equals 35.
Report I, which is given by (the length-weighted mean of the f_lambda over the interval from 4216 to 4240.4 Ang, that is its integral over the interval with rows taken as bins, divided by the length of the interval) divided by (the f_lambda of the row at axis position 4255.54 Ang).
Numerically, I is 1.02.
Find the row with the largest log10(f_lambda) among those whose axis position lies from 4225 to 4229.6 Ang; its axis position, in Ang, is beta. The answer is 4229.16 Ang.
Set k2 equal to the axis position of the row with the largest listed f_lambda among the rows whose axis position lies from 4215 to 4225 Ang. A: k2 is 4220.41 Ang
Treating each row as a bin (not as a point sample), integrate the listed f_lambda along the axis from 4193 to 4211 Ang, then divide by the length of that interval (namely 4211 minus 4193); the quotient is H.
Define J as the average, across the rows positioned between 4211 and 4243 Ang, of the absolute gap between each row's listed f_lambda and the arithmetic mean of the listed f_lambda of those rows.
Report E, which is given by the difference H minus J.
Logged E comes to 5.3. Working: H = 5.96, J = 0.7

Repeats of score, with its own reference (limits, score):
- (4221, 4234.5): 4224.29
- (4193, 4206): 4201.01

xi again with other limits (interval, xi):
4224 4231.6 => 23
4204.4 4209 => 40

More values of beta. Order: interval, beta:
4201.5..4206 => 4205.85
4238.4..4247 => 4242.82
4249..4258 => 4250.64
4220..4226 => 4220.41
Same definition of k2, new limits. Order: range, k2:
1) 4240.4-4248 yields 4242.82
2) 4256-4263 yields 4259.46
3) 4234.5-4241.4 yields 4236.96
